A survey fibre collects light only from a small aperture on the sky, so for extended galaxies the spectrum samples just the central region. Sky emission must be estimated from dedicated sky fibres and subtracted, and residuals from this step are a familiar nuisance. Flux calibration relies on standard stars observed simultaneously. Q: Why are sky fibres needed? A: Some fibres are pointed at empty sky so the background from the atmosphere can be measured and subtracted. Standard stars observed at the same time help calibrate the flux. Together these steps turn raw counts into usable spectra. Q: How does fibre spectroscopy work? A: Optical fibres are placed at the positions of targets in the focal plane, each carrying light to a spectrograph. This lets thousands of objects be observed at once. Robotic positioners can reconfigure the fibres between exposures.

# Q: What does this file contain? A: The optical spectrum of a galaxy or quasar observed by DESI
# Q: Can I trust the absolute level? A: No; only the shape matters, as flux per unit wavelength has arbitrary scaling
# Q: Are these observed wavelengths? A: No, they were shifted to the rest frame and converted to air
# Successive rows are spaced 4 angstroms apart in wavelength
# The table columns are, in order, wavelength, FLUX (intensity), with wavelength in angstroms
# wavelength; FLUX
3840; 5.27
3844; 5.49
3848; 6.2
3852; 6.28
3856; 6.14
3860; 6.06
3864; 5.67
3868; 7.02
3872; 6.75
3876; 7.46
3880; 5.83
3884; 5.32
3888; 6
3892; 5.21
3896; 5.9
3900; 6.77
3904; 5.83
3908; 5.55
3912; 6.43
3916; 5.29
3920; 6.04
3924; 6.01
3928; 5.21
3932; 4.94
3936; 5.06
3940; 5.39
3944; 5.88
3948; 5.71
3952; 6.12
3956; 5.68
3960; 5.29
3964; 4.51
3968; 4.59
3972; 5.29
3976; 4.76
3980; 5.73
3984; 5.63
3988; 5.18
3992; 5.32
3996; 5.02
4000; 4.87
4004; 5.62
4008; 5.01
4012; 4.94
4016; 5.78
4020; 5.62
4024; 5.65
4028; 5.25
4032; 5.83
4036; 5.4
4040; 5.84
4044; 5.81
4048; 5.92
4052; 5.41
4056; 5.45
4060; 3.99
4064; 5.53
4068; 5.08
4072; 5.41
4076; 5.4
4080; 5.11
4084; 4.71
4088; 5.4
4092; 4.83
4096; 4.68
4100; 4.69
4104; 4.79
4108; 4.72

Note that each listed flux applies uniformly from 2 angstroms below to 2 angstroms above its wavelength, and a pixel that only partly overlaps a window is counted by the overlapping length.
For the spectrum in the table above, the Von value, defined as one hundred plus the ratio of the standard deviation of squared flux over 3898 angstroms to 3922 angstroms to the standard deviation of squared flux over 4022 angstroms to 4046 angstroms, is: 102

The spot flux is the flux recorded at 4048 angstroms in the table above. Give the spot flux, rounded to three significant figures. 5.92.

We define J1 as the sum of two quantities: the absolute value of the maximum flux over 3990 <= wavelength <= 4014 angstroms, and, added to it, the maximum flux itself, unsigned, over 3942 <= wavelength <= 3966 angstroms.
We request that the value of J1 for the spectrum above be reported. 11.7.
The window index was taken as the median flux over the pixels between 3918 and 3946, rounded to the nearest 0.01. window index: 5.39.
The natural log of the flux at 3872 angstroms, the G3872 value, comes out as 1.91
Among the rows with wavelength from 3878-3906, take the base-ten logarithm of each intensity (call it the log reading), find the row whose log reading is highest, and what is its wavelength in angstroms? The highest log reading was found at 3900 angstroms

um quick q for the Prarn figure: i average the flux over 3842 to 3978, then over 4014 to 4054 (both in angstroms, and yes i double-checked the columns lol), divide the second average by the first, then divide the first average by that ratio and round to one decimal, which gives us 5.9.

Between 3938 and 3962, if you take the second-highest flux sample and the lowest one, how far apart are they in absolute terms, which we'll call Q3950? 0.6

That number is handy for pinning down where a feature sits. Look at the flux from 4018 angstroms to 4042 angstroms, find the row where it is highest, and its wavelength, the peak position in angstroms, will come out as 4040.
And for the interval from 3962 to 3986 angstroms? 3980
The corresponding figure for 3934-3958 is 3952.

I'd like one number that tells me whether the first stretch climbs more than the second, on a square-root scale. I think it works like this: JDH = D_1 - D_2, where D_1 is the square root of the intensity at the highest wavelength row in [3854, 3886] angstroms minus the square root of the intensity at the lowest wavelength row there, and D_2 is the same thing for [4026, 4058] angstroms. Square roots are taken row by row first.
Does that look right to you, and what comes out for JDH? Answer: -0.21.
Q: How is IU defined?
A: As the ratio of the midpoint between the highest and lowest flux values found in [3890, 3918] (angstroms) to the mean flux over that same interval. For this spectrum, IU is 1.02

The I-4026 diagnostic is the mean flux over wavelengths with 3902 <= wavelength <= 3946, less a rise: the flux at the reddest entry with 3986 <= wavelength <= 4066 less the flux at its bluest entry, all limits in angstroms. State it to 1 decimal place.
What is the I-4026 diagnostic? 5.3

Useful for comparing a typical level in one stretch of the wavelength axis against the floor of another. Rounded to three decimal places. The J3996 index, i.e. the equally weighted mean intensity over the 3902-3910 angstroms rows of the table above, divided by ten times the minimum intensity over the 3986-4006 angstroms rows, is 0.117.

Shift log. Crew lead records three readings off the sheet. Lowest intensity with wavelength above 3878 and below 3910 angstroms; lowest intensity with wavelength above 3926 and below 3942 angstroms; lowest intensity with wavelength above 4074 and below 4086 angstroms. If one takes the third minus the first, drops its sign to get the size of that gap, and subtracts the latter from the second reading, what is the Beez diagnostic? 4.44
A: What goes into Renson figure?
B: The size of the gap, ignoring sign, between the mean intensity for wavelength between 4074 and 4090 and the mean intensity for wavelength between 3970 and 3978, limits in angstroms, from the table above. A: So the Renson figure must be 0.13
